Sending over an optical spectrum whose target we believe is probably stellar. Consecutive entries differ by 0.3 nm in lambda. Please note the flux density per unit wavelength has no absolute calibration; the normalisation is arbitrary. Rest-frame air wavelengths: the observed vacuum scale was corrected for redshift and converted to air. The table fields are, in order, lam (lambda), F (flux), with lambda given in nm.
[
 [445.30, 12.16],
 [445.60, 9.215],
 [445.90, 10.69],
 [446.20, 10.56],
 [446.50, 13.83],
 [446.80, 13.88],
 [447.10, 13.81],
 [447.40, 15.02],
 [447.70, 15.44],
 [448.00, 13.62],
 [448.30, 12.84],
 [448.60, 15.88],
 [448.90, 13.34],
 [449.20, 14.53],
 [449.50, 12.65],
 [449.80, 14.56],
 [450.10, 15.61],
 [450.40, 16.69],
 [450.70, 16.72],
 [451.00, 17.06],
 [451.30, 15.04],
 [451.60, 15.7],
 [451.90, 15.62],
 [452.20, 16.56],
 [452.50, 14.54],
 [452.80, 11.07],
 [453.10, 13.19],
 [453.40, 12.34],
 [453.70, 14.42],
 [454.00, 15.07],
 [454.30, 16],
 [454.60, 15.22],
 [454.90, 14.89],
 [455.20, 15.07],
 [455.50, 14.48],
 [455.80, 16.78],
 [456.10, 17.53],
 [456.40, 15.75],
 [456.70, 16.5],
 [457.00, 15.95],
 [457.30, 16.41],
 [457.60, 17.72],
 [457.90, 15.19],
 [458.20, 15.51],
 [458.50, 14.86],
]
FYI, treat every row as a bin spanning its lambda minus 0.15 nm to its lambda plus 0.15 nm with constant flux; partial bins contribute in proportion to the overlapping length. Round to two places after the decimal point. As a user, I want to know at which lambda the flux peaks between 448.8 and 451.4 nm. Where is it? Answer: 451.00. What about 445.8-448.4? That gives 447.70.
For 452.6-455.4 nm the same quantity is 454.30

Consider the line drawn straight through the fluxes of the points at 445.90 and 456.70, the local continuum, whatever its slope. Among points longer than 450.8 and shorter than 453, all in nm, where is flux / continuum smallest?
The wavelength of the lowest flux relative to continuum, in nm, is 452.80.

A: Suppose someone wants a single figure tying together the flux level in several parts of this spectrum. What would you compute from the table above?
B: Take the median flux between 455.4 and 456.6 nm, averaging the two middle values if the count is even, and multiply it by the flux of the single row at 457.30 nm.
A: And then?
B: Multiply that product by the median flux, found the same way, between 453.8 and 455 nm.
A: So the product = 4042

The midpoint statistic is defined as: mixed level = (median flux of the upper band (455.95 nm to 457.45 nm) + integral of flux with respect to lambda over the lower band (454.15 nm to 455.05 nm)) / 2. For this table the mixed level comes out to 15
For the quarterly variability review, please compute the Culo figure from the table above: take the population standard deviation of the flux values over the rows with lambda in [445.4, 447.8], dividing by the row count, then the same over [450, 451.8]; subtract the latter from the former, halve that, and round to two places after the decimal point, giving 0.72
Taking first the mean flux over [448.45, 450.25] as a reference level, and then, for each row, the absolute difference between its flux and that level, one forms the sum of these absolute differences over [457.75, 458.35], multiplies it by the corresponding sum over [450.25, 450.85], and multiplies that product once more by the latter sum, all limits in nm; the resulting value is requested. 38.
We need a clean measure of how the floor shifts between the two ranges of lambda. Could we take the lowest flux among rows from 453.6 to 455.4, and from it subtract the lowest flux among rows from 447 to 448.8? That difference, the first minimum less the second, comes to 1.6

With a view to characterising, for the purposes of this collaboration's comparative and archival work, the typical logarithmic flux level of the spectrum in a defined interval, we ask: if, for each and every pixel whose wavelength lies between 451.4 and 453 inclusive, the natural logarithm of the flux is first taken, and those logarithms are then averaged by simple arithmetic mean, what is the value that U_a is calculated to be 2.68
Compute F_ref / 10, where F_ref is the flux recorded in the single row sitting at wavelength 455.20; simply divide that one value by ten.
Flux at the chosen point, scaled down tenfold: 1.51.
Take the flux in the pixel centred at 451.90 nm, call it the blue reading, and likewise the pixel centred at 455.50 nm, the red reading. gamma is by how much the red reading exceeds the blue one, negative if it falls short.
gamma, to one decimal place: -1.1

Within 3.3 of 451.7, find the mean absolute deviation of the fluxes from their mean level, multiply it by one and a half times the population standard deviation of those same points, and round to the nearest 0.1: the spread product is 2.7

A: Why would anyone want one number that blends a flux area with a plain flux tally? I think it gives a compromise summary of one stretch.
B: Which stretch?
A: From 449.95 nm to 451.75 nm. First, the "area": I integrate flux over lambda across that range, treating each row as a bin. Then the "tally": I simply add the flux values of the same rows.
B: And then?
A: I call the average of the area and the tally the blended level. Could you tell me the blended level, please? 63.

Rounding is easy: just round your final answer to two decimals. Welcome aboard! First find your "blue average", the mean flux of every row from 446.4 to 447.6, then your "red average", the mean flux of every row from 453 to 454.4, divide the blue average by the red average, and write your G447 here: 1.00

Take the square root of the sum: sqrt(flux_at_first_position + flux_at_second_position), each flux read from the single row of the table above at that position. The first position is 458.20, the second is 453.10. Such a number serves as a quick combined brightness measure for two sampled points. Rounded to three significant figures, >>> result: 5.36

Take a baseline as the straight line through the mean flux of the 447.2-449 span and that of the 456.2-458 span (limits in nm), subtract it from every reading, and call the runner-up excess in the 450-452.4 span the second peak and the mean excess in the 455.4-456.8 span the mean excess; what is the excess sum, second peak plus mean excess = 2.0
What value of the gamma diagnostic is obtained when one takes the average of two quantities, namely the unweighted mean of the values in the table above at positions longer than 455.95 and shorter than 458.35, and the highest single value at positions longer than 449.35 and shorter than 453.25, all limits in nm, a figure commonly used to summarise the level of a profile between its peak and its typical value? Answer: 16.7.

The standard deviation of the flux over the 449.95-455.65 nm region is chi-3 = 1.5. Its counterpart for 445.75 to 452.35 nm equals 1.8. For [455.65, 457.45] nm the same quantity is 0.6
